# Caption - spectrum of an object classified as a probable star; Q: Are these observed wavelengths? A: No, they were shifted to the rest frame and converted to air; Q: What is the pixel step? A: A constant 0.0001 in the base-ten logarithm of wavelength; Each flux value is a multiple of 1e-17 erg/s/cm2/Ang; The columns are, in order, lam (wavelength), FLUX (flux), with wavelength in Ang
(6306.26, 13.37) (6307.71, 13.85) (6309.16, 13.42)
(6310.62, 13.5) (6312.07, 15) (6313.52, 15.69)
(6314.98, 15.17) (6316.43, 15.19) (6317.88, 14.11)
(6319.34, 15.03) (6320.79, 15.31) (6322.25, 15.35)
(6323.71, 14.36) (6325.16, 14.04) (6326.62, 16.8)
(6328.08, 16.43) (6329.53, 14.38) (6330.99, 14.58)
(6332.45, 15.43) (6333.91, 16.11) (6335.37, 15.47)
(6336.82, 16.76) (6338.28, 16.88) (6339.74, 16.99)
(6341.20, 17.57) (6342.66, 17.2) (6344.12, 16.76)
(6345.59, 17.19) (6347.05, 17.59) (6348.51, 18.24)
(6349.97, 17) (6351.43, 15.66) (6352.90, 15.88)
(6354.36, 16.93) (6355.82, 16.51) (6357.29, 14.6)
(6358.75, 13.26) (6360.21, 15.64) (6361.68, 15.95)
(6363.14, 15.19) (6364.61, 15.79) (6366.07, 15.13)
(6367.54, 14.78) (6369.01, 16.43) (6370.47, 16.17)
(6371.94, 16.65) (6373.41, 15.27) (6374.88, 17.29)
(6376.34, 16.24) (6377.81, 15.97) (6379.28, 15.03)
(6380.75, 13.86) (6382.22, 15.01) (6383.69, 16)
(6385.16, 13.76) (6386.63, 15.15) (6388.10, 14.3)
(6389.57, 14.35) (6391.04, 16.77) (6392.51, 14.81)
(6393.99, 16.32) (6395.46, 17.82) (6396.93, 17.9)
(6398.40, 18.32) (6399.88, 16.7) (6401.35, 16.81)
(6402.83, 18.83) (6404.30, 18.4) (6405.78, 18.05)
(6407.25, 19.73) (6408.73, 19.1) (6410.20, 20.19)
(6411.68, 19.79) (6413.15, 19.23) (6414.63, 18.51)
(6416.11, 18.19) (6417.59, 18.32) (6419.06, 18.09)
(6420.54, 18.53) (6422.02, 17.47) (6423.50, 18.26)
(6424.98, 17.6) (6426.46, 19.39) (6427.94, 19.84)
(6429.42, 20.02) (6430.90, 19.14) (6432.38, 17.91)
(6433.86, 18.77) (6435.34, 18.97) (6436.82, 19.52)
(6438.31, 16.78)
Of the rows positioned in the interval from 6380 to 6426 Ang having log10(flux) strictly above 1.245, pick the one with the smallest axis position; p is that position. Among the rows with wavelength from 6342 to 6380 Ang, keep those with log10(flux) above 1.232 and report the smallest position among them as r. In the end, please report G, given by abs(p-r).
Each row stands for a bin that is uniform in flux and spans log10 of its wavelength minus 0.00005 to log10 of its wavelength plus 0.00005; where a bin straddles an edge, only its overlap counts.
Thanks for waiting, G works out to 52.8 Ang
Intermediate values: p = 6395.46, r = 6342.66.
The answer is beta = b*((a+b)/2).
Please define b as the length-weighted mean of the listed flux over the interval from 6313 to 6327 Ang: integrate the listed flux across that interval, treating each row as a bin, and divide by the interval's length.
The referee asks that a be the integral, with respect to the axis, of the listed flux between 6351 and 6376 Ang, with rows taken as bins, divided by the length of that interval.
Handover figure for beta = 232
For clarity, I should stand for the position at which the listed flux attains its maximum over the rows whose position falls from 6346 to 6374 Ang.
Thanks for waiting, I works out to 6348.51 Ang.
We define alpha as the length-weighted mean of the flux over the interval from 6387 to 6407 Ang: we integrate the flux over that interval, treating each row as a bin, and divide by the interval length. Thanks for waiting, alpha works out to 16.9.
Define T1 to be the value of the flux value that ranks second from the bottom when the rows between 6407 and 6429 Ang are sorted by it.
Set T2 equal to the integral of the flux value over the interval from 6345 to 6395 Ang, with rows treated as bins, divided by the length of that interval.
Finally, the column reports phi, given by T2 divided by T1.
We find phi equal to 0.89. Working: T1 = 17.6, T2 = 15.7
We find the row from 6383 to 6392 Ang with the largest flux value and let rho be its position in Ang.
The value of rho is 6391.04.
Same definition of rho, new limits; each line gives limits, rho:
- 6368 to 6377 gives 6374.88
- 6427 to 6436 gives 6429.42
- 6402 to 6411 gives 6410.20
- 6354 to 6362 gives 6354.36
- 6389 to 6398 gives 6396.93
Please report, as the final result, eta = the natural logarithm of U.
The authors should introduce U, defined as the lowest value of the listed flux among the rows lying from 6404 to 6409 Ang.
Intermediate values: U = 18.05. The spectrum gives 2.89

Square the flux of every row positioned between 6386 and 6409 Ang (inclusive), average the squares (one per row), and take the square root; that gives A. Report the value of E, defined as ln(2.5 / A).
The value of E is -1.93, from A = 17.2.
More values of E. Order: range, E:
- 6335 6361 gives -1.89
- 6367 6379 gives -1.86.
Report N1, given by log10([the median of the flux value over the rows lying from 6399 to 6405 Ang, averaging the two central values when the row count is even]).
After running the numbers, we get 1.25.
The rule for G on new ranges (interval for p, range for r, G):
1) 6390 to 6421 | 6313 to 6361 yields 54.3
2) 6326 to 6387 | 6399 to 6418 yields 55.8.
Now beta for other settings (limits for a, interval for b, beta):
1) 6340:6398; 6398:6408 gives 308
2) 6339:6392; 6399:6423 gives 318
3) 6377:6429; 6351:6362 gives 255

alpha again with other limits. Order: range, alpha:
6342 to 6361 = 16.3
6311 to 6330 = 15.1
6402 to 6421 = 18.8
